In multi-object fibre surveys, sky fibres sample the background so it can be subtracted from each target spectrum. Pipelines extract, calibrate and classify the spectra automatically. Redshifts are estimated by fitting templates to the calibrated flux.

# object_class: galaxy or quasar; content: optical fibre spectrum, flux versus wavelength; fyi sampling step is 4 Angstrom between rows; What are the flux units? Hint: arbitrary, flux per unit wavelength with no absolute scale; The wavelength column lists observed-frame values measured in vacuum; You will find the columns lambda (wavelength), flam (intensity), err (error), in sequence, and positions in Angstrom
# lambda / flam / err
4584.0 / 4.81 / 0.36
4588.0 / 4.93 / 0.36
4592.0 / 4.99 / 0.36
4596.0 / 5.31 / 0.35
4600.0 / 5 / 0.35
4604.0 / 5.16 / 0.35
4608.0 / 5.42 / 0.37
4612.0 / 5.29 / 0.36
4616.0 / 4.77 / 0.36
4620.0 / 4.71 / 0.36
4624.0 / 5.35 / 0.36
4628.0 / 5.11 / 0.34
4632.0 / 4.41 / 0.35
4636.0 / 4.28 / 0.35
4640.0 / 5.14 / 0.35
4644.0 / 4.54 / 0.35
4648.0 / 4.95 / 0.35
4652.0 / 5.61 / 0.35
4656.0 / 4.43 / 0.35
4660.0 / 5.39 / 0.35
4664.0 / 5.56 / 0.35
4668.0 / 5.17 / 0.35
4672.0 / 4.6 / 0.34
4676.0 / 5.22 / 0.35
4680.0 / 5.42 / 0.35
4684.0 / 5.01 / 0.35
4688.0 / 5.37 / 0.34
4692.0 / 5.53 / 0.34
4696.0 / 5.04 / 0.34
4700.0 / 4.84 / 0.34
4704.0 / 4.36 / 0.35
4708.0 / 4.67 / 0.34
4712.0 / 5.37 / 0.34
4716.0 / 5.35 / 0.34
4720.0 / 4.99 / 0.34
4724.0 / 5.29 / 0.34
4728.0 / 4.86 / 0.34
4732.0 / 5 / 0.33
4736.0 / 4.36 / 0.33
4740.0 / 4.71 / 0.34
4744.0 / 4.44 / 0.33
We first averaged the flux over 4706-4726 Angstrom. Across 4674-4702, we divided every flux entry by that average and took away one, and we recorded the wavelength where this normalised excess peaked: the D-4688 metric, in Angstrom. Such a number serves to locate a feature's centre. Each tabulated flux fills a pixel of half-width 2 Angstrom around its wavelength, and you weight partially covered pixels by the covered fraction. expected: 4692.0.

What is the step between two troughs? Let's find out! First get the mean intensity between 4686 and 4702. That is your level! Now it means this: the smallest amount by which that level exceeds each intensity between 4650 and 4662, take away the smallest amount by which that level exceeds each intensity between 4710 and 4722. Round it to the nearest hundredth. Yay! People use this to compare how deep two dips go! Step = -0.24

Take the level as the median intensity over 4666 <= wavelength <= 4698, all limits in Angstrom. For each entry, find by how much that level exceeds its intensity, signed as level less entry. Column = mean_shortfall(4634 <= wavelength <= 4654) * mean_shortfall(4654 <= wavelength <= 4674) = 0.0480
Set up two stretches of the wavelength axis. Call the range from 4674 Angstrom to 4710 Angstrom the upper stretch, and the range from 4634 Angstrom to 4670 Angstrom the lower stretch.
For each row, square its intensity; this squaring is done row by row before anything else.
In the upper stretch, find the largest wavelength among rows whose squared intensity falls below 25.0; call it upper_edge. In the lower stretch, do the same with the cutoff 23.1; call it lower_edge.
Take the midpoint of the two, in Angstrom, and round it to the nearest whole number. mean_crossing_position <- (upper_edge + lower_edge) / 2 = 4682 Angstrom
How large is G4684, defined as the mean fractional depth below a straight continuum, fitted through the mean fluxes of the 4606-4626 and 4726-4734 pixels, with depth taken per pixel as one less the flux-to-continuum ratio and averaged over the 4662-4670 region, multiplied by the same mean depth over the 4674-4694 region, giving 0.0041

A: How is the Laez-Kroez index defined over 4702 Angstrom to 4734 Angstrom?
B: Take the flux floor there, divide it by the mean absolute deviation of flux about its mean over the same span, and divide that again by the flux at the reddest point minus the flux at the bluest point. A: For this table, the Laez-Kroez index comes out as 25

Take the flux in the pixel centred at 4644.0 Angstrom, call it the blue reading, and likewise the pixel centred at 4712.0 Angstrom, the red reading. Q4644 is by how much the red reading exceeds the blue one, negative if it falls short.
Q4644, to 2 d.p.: 0.83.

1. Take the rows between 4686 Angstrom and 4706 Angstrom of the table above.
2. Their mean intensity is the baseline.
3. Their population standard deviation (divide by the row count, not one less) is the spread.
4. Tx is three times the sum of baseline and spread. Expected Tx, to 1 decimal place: 16.3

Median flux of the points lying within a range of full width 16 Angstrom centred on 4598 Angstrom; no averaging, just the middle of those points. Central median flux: 5.08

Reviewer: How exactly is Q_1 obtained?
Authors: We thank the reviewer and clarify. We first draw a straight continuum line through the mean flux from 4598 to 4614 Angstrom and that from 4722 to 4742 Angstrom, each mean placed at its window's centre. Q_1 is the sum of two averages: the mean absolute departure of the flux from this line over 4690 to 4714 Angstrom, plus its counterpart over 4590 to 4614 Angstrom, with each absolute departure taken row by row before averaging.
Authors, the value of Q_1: 0.49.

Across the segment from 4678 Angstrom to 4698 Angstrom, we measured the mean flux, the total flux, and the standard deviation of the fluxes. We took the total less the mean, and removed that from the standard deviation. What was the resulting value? -20.9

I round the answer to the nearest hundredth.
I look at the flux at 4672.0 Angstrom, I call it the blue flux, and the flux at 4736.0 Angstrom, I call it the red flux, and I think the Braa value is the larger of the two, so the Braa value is 4.60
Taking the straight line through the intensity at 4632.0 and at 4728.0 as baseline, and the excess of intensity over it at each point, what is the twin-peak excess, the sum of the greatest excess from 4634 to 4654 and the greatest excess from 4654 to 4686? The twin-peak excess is 2.1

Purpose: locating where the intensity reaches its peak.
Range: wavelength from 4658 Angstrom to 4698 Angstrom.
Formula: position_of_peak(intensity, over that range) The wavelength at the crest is 4664.0 Angstrom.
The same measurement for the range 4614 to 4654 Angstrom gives 4652.0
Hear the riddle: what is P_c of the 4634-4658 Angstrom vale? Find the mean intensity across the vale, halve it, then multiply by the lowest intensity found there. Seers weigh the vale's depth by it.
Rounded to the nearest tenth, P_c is 10.3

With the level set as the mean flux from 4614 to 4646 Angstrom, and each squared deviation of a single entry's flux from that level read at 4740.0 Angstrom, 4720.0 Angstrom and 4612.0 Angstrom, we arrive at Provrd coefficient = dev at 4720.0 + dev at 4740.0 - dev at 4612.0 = -0.20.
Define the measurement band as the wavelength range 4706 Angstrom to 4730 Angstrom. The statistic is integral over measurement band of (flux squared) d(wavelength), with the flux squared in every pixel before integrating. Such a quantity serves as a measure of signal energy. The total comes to 623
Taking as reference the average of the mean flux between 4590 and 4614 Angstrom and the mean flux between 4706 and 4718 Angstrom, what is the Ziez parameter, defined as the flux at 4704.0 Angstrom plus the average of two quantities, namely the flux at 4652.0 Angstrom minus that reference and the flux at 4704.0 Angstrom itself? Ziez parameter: 6.76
